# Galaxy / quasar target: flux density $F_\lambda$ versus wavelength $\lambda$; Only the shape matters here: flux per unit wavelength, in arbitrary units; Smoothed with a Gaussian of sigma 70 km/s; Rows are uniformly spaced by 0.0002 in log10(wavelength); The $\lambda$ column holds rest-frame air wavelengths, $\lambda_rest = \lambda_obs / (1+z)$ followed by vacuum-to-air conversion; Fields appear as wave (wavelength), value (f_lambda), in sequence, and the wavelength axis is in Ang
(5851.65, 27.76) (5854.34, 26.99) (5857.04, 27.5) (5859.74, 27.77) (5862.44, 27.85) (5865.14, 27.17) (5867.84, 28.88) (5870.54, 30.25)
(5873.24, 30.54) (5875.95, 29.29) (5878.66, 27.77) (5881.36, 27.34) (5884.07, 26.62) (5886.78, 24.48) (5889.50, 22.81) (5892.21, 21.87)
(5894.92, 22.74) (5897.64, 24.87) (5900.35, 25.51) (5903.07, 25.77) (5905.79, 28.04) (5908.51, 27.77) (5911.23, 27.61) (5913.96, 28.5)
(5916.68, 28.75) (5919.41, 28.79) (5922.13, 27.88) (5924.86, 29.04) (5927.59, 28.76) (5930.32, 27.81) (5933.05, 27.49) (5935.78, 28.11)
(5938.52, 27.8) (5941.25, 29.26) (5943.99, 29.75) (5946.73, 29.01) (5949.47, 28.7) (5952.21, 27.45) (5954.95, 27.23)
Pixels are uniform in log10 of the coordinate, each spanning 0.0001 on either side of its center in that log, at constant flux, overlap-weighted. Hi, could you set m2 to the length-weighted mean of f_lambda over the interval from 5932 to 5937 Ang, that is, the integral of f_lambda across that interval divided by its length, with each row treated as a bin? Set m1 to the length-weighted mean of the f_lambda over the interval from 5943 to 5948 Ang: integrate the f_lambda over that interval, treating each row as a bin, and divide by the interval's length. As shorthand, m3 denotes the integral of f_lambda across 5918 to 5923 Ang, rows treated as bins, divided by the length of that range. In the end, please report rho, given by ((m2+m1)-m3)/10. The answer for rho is 2.9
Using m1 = 29.3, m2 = 27.8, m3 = 28.4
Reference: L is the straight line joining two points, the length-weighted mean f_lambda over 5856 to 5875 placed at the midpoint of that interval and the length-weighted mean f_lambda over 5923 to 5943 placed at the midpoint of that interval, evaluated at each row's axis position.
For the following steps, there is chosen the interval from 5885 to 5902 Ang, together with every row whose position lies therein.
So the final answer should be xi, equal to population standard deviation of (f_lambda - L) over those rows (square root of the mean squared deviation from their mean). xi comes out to 1.3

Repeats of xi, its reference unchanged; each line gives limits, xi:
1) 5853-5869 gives 0.6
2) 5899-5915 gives 1.2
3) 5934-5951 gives 0.7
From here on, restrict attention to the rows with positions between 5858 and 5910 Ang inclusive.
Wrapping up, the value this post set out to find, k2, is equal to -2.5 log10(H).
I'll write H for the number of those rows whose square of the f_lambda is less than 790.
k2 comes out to -2.94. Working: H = 15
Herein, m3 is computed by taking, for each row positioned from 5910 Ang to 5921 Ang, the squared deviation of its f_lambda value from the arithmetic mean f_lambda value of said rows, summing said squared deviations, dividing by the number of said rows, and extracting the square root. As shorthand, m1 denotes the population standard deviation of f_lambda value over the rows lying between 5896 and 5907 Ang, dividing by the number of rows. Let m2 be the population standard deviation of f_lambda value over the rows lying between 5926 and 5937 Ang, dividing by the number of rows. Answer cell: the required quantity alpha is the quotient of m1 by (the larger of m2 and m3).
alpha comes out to 2.5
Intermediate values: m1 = 1.2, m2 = 0.5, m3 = 0.48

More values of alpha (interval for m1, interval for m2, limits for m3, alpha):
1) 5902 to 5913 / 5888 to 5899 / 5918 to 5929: 0.8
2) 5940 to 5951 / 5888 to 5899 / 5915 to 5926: 0.3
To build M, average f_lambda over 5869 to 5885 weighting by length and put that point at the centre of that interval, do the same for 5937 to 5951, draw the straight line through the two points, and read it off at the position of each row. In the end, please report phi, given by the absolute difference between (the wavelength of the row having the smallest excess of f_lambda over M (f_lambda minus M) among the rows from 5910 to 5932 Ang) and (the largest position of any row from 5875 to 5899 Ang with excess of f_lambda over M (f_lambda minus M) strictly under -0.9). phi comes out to 13.6 Ang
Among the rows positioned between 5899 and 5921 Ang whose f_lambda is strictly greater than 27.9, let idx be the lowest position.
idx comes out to 5905.79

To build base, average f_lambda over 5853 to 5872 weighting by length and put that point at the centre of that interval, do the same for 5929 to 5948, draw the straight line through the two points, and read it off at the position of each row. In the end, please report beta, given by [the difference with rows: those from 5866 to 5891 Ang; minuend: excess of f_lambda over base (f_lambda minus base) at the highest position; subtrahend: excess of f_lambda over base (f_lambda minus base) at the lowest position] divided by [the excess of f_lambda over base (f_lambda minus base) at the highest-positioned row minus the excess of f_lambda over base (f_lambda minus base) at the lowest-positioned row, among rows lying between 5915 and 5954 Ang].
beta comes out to 4.2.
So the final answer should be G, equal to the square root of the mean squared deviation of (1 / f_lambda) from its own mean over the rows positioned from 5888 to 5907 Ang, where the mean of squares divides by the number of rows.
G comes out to 0.0033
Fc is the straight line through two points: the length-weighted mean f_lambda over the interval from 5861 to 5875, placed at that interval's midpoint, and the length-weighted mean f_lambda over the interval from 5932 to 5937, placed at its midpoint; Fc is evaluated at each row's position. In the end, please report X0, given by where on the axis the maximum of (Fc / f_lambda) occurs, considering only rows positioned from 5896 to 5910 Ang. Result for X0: 5897.64 Ang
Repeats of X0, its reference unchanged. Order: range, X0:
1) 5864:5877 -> 5865.14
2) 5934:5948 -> 5938.52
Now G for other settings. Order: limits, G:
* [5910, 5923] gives 0.0006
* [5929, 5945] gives 0.0010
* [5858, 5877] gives 0.0014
